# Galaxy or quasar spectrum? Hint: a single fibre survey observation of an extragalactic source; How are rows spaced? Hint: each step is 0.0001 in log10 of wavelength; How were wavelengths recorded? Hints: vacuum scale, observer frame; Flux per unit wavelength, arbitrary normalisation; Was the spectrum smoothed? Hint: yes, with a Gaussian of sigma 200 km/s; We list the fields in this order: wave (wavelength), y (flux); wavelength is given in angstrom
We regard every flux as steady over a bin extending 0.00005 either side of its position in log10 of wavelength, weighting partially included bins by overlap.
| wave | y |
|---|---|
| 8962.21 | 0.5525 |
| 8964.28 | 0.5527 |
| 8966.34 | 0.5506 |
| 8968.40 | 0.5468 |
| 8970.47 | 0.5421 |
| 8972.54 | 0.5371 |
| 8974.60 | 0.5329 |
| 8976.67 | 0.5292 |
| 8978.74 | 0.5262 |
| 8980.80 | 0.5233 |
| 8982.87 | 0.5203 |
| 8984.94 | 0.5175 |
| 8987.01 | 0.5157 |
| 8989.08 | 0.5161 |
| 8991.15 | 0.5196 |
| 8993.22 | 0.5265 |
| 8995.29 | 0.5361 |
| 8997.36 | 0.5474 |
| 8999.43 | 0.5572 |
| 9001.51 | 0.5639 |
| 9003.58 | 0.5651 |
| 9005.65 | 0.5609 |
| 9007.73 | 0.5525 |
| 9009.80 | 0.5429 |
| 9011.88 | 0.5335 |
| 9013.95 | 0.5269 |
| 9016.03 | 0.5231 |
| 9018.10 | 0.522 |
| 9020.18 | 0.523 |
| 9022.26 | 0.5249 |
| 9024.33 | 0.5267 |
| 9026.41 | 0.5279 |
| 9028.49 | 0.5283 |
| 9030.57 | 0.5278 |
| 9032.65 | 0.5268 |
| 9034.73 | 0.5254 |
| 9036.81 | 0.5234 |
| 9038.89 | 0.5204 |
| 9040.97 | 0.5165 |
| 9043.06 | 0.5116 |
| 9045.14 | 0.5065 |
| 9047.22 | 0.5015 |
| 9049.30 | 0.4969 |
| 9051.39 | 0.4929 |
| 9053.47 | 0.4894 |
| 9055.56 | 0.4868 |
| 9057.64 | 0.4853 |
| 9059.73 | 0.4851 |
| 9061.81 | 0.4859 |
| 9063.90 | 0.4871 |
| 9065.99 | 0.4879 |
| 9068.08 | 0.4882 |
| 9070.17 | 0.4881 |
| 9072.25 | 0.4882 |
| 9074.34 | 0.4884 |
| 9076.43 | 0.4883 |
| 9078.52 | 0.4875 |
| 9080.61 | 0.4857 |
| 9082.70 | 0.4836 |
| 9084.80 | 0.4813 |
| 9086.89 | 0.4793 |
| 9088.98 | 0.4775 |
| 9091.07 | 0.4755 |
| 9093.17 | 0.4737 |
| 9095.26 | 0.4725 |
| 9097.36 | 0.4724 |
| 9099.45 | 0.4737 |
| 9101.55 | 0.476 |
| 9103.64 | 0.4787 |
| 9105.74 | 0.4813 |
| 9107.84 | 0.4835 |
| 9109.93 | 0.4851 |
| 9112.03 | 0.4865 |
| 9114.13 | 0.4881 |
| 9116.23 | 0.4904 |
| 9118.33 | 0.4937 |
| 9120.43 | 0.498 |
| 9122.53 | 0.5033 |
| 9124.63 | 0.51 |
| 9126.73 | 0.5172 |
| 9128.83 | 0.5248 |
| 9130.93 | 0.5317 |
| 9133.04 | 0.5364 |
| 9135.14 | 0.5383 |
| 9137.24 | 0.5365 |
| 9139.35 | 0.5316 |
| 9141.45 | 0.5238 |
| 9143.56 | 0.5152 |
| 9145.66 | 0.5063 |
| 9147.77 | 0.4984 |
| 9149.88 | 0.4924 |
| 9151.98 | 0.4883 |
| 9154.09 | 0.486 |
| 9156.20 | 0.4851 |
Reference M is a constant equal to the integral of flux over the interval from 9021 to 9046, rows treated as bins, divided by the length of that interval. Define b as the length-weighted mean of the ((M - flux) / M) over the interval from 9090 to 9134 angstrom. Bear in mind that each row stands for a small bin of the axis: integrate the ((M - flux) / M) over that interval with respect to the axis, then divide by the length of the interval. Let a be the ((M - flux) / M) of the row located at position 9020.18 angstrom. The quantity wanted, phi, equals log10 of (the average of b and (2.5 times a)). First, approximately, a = -0.001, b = 0.056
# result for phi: -1.6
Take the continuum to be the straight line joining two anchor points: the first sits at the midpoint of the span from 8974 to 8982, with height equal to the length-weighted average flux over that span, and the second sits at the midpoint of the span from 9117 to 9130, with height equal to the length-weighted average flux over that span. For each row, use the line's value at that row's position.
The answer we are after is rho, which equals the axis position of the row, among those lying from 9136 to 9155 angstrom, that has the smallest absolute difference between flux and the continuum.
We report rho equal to 9145.66 angstrom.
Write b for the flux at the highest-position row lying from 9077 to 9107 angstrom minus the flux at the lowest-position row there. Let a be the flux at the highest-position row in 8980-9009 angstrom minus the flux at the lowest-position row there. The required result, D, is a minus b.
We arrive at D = 0.04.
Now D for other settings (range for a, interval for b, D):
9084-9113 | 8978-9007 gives -0.03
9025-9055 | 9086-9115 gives -0.05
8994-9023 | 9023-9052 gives 0.02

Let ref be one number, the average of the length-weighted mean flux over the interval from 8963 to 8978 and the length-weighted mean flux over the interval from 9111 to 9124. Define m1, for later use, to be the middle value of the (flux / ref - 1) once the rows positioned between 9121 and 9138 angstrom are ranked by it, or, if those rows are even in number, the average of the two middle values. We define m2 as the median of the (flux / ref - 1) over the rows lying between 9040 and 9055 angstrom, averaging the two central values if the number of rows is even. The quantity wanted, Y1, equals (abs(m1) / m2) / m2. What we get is 22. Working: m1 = 0.021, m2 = -0.031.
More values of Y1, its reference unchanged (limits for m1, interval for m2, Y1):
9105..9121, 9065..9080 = 18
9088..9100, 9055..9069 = 24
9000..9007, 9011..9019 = 431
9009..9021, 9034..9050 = 317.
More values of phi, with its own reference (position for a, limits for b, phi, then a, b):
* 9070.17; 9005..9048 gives -1.1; 0.065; -0.007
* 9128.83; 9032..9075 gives -1.8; -0.005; 0.045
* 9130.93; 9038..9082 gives -2.3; -0.018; 0.055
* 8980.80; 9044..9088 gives -1.5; -0.002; 0.064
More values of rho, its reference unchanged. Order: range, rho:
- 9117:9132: 9124.63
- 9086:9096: 9086.89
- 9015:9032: 9018.10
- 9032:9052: 9038.89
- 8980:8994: 8993.22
